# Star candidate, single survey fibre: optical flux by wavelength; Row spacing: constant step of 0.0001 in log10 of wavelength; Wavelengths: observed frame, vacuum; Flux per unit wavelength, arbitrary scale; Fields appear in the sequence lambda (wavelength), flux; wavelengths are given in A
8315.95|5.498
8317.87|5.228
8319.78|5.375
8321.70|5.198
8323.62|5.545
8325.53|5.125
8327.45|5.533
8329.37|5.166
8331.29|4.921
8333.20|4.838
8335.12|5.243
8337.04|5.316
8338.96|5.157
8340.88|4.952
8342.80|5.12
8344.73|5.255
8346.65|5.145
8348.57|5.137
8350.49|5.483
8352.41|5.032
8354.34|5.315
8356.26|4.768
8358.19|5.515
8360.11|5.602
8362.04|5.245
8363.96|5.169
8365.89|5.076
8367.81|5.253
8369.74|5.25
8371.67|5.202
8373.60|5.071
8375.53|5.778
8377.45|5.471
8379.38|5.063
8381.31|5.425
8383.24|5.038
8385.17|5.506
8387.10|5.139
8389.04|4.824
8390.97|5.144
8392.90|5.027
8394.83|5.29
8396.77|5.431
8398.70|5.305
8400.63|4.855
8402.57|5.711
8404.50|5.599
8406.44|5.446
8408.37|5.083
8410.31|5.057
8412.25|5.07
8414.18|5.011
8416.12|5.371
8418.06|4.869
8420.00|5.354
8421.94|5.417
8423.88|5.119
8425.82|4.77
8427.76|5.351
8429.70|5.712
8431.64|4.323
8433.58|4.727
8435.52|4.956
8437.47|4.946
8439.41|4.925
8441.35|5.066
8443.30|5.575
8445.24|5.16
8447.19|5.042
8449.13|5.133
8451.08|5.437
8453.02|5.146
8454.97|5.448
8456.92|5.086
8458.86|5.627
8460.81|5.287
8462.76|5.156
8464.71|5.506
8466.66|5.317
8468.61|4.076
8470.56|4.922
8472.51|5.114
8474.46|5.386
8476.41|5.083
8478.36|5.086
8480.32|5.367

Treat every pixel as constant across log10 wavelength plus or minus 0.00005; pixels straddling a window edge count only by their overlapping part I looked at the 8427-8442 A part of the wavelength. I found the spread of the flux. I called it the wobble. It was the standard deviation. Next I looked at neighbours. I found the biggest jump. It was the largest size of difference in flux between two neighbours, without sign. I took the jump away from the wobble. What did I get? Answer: -1.0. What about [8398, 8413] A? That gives -0.6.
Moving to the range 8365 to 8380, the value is -0.5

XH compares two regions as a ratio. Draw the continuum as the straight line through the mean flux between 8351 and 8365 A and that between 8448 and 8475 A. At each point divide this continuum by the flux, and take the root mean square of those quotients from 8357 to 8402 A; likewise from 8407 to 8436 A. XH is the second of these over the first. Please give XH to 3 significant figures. 1.03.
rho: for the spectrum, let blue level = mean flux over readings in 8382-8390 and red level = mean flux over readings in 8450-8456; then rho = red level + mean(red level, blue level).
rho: 10.6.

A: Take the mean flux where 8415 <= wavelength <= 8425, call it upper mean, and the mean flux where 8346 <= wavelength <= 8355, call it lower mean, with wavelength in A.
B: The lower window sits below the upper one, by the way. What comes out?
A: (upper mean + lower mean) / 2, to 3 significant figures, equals 5.22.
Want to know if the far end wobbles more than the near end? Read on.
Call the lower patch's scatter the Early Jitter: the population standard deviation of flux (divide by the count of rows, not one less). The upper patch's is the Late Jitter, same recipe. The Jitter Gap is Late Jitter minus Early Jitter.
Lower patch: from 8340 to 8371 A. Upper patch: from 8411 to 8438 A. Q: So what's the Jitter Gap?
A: 0.14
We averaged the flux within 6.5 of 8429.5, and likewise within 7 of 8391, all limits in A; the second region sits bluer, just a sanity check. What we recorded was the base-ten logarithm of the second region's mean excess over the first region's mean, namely -0.7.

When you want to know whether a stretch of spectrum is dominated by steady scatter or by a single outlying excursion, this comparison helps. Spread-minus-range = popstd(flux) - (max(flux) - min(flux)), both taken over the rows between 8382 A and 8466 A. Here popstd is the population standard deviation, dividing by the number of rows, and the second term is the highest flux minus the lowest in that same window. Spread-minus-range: -1.1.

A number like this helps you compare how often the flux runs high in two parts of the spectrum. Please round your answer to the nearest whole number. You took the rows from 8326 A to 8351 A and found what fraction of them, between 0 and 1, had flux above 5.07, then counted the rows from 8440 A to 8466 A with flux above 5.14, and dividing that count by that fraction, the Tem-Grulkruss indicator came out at 12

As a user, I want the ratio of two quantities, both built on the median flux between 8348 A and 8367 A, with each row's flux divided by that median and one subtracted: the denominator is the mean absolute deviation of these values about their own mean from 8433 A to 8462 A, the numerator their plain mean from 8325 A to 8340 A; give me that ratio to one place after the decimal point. -0.2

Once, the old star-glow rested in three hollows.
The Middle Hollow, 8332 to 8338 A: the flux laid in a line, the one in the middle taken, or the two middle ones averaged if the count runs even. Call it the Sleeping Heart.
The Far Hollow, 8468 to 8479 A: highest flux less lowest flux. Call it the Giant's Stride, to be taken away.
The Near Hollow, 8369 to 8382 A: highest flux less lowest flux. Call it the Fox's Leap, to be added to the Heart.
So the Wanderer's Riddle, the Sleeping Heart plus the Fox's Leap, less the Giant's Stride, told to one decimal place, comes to 4.6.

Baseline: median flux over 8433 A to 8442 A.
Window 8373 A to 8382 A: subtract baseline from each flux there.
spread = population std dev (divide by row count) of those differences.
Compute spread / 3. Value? 0.090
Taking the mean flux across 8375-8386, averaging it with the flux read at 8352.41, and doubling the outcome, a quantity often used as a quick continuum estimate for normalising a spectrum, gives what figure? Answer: 10.4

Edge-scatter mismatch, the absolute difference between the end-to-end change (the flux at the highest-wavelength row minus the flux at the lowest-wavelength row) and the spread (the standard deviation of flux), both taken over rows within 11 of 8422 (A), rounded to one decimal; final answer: 1.1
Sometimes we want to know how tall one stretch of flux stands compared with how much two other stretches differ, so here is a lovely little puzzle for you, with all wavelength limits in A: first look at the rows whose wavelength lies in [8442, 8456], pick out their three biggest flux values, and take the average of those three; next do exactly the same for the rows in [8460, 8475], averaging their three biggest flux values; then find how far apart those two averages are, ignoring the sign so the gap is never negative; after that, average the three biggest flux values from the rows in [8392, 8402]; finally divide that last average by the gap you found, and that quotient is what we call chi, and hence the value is 64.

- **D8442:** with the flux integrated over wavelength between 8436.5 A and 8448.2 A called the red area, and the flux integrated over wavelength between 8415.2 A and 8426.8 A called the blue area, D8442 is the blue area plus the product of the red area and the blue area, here 3637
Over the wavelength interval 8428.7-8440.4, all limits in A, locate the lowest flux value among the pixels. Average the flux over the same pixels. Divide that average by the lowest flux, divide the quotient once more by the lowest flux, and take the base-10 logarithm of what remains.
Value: -0.58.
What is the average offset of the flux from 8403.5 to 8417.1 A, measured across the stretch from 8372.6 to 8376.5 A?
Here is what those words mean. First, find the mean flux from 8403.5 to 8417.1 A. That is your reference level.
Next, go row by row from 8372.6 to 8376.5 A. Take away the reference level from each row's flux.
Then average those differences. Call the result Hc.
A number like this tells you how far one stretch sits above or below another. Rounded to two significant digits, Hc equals 0.19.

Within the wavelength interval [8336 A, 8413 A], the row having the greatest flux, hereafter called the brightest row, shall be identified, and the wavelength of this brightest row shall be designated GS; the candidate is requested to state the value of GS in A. 8375.53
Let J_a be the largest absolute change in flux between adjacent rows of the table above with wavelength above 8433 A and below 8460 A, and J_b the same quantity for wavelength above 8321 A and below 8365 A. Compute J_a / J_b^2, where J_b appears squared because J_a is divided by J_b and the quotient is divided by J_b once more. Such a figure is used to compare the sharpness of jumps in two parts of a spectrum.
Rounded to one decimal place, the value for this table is 1.0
